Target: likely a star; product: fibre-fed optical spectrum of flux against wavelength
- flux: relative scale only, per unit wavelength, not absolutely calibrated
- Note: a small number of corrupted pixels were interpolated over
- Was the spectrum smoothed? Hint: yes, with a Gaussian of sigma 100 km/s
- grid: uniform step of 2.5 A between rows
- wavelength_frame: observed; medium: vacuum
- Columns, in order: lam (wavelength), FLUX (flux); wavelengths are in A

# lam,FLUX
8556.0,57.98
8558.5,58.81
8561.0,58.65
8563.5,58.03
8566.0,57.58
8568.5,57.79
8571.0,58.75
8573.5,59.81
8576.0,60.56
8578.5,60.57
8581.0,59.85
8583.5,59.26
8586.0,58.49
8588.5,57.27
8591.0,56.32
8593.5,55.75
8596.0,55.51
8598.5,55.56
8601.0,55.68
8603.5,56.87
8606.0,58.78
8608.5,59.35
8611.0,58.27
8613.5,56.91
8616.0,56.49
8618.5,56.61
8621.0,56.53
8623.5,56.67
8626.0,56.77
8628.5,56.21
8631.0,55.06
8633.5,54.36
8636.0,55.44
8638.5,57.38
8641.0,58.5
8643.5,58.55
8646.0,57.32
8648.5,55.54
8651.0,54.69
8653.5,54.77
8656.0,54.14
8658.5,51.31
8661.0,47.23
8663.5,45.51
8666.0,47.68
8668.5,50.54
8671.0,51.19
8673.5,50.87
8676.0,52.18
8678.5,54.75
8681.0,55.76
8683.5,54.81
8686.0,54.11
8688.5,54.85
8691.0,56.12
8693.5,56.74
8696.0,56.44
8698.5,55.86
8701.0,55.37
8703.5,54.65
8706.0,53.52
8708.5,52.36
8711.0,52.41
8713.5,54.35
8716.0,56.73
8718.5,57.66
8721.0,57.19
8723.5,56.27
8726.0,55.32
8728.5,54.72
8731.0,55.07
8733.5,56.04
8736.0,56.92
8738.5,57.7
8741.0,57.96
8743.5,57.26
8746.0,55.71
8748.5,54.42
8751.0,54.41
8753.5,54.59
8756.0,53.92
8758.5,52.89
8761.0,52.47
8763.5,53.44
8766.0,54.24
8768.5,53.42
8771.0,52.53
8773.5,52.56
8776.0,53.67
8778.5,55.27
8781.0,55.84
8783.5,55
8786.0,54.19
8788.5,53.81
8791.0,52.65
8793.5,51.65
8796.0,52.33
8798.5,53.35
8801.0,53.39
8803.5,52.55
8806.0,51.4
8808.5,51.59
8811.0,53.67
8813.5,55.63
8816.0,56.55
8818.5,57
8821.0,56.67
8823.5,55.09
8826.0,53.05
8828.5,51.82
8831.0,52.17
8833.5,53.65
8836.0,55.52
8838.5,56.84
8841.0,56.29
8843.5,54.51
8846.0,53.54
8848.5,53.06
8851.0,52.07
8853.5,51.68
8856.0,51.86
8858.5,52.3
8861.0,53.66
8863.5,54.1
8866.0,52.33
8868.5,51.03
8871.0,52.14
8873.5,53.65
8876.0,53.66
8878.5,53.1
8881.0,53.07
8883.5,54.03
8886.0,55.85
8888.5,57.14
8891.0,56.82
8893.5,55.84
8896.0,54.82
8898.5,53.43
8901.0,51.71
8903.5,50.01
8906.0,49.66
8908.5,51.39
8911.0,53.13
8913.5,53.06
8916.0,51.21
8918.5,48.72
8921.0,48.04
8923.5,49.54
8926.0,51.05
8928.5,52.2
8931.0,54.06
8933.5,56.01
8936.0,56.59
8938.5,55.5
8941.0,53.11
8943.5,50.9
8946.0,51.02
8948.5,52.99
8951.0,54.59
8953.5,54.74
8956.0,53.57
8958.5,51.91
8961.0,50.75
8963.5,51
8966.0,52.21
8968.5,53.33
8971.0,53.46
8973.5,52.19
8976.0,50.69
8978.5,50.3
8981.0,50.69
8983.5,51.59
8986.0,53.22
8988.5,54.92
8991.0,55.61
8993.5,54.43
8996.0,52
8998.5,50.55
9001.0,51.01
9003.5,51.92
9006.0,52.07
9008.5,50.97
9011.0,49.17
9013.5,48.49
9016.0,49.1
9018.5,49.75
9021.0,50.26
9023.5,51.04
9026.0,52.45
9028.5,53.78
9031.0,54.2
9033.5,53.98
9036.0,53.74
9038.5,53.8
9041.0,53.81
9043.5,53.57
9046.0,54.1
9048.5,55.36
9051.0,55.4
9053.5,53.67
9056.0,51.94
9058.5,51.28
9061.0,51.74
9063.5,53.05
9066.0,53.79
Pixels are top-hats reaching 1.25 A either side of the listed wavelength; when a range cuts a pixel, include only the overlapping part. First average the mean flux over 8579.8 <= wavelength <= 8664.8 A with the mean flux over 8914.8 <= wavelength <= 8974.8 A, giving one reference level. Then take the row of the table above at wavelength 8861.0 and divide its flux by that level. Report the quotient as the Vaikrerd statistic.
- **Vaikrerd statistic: 0.990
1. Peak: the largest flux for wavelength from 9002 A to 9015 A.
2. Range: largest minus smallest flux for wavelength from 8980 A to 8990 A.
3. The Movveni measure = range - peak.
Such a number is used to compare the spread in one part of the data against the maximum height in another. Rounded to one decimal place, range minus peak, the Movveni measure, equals -47.8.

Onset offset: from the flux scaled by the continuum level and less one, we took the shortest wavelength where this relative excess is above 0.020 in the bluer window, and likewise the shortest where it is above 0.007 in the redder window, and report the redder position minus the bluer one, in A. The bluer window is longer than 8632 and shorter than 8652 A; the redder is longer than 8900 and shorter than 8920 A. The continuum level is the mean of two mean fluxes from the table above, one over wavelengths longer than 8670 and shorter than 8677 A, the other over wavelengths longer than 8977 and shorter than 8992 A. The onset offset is 277.5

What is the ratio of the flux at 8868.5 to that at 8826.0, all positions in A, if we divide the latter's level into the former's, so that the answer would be 0.96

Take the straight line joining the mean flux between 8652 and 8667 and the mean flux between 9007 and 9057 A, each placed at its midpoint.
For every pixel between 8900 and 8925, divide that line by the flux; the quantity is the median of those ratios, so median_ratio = 1.02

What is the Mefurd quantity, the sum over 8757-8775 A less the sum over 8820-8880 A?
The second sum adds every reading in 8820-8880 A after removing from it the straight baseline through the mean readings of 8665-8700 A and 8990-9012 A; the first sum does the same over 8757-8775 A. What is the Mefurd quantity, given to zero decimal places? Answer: -18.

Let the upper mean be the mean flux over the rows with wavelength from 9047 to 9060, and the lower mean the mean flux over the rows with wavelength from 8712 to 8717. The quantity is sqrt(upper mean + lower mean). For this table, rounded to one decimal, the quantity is 10.4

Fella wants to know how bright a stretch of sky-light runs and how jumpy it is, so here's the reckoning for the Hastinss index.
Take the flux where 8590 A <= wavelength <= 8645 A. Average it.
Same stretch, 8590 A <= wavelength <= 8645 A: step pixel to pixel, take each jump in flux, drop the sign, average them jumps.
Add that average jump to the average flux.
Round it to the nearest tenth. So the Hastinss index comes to 57.4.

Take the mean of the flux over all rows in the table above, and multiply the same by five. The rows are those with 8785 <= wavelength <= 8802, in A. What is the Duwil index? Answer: 265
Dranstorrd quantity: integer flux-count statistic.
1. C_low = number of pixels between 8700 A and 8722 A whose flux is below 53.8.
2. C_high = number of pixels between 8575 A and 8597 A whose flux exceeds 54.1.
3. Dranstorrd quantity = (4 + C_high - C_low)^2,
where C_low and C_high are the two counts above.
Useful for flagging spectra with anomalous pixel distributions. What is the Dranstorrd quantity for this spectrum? 100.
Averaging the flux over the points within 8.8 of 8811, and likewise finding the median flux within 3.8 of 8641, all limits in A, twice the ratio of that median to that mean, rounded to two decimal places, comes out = 2.16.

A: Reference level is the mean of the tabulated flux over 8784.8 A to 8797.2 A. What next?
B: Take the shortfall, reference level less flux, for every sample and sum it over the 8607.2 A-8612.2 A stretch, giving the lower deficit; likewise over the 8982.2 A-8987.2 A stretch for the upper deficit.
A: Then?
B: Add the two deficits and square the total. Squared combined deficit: 115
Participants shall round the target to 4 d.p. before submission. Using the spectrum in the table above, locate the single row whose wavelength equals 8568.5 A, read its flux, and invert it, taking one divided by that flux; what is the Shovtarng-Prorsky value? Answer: 0.0173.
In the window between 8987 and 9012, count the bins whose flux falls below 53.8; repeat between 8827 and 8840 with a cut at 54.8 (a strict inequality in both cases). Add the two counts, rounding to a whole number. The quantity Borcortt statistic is 10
